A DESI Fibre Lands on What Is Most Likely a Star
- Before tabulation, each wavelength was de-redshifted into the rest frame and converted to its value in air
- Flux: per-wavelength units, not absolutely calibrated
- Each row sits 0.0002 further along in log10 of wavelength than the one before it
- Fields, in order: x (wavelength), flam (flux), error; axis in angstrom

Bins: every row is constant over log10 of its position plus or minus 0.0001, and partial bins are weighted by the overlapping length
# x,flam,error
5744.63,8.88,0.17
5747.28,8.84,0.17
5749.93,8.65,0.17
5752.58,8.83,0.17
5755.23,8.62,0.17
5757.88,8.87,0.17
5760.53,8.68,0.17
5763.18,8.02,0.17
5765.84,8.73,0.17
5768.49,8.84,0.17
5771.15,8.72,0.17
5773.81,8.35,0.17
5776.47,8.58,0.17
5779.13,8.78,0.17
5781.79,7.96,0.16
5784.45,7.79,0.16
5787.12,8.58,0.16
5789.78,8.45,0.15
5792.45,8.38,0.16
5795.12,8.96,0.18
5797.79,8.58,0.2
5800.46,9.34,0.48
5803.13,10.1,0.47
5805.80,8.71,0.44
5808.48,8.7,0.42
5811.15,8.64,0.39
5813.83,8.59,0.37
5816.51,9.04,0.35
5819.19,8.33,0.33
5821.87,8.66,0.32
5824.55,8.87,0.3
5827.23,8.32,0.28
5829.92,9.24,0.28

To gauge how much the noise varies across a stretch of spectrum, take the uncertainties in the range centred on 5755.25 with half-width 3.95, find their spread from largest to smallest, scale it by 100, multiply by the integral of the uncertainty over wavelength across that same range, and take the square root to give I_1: 0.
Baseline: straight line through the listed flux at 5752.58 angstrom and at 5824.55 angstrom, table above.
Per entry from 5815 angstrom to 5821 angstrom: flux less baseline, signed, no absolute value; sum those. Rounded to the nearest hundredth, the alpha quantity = -0.36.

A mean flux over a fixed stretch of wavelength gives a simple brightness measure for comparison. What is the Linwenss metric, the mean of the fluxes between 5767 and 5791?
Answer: 8.45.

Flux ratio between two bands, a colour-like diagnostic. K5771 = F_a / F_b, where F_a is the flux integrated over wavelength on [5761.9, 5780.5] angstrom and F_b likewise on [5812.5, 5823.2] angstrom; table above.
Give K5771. 1.72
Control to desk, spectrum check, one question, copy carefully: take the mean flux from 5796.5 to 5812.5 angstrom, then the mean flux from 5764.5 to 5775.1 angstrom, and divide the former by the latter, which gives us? 1.04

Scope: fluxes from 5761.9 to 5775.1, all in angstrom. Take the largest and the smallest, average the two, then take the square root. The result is 2.90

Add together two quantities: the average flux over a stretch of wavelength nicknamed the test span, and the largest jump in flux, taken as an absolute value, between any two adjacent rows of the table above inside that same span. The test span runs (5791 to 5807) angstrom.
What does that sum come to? 10.40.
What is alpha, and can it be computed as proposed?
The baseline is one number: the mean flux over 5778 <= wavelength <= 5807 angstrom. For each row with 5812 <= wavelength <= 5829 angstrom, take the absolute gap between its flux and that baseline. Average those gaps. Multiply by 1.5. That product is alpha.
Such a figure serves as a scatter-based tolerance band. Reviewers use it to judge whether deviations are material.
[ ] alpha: 0.35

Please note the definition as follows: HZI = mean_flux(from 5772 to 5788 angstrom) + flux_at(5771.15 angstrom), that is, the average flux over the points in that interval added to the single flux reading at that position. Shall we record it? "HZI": 17.1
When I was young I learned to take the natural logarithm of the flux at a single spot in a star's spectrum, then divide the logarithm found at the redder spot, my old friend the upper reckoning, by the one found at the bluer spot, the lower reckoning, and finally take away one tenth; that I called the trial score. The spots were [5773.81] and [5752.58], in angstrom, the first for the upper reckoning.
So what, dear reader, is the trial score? 0.874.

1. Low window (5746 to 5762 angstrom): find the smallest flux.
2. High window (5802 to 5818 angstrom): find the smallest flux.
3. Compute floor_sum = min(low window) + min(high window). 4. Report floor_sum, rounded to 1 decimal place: 17.2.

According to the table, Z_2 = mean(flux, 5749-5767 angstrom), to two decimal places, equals 8.63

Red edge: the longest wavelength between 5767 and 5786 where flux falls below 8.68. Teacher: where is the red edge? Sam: 5784.45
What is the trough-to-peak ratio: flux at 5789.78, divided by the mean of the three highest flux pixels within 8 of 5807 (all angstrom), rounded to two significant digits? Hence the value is 0.90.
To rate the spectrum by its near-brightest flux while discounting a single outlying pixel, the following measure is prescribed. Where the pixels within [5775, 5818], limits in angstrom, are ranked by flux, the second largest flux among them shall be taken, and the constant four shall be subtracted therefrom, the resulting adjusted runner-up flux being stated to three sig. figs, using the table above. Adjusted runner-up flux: 5.34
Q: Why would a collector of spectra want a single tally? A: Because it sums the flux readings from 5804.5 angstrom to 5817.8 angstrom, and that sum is 44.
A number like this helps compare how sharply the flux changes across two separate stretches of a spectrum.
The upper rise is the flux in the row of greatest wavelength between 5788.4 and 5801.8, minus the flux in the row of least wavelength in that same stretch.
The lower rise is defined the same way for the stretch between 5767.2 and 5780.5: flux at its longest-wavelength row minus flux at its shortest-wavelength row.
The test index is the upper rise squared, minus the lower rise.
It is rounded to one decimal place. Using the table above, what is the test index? 0.9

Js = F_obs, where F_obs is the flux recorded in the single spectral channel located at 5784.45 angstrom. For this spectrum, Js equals 7.79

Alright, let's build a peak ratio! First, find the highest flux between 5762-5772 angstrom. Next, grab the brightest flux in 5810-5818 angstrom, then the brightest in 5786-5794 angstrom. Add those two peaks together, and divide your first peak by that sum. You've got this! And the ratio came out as 0.502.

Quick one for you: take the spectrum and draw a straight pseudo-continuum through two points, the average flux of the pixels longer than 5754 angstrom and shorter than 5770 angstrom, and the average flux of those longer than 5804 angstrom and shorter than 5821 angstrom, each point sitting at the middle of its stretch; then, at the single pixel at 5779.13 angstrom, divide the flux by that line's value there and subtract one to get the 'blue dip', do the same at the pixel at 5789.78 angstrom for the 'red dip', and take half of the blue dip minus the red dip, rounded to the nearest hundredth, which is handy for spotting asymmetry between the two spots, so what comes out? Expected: 0.02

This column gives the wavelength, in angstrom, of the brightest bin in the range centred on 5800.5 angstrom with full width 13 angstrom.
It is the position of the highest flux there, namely 5803.13 angstrom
